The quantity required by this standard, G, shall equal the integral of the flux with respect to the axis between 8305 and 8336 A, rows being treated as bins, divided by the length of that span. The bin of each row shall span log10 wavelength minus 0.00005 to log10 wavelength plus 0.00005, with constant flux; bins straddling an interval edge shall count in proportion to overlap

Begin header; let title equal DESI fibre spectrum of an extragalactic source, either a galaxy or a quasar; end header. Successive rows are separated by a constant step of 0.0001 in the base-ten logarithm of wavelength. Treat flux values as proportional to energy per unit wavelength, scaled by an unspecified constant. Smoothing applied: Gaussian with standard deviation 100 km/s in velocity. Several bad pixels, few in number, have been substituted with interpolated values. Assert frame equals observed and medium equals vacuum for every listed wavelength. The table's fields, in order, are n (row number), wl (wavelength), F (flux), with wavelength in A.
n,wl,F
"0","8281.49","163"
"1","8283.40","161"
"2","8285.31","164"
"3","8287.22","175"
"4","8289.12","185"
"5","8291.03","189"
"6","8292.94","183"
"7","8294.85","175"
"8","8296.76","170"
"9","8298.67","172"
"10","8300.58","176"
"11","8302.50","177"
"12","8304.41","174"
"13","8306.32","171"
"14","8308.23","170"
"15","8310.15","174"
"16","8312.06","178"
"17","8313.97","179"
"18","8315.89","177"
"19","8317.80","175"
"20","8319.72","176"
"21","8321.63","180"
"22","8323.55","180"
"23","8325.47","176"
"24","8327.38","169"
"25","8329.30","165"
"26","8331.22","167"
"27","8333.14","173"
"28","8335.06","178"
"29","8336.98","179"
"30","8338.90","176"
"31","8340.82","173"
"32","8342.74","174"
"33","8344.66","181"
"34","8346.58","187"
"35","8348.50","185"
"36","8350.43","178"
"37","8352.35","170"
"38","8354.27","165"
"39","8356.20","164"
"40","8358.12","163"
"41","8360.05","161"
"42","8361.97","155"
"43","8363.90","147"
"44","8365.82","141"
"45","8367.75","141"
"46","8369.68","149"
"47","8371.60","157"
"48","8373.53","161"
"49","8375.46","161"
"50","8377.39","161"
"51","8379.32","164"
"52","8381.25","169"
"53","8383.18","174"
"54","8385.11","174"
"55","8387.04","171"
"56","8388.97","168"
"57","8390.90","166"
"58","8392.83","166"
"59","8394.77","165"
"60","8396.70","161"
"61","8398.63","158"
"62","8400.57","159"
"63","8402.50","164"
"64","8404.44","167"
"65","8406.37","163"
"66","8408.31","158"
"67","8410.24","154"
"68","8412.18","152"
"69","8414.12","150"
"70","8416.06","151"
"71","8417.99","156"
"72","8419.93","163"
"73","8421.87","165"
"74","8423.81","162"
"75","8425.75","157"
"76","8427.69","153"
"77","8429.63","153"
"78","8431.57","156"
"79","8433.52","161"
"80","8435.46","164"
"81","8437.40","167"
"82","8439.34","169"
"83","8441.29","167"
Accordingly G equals 174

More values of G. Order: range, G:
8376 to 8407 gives 166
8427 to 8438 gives 159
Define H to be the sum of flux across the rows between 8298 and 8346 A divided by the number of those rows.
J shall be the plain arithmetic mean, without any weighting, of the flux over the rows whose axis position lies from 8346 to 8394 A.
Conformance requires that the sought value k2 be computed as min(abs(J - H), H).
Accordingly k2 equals 10.9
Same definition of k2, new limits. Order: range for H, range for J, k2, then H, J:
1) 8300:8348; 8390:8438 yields 15.8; 175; 160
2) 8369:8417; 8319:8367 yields 8.8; 162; 171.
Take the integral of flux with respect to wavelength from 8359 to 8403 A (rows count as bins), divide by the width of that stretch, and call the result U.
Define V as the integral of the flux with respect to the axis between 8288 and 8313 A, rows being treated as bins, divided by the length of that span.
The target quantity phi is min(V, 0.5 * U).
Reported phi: 80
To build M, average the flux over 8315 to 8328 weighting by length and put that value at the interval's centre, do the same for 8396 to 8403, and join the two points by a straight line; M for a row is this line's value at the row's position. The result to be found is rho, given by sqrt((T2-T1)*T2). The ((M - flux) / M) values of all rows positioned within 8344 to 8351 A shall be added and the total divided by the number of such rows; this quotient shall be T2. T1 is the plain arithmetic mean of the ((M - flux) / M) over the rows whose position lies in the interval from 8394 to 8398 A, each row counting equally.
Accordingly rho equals 0.062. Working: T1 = -0.012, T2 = -0.07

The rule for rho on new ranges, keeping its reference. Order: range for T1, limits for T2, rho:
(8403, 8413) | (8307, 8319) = 0.016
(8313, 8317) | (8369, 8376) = 0.054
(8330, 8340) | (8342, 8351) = 0.054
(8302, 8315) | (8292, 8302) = 0.019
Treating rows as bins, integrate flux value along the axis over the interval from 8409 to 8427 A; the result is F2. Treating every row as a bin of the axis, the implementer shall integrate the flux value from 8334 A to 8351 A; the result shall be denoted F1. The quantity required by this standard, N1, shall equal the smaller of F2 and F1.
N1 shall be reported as 2820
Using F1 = 3042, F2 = 2820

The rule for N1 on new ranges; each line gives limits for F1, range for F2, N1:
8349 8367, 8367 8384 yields 2716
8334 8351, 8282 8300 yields 3042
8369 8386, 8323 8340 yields 2780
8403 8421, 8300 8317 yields 2832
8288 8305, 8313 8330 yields 2982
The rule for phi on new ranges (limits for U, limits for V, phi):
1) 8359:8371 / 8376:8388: 75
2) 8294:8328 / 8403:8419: 88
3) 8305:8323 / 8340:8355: 88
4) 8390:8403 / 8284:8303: 81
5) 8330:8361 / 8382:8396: 87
